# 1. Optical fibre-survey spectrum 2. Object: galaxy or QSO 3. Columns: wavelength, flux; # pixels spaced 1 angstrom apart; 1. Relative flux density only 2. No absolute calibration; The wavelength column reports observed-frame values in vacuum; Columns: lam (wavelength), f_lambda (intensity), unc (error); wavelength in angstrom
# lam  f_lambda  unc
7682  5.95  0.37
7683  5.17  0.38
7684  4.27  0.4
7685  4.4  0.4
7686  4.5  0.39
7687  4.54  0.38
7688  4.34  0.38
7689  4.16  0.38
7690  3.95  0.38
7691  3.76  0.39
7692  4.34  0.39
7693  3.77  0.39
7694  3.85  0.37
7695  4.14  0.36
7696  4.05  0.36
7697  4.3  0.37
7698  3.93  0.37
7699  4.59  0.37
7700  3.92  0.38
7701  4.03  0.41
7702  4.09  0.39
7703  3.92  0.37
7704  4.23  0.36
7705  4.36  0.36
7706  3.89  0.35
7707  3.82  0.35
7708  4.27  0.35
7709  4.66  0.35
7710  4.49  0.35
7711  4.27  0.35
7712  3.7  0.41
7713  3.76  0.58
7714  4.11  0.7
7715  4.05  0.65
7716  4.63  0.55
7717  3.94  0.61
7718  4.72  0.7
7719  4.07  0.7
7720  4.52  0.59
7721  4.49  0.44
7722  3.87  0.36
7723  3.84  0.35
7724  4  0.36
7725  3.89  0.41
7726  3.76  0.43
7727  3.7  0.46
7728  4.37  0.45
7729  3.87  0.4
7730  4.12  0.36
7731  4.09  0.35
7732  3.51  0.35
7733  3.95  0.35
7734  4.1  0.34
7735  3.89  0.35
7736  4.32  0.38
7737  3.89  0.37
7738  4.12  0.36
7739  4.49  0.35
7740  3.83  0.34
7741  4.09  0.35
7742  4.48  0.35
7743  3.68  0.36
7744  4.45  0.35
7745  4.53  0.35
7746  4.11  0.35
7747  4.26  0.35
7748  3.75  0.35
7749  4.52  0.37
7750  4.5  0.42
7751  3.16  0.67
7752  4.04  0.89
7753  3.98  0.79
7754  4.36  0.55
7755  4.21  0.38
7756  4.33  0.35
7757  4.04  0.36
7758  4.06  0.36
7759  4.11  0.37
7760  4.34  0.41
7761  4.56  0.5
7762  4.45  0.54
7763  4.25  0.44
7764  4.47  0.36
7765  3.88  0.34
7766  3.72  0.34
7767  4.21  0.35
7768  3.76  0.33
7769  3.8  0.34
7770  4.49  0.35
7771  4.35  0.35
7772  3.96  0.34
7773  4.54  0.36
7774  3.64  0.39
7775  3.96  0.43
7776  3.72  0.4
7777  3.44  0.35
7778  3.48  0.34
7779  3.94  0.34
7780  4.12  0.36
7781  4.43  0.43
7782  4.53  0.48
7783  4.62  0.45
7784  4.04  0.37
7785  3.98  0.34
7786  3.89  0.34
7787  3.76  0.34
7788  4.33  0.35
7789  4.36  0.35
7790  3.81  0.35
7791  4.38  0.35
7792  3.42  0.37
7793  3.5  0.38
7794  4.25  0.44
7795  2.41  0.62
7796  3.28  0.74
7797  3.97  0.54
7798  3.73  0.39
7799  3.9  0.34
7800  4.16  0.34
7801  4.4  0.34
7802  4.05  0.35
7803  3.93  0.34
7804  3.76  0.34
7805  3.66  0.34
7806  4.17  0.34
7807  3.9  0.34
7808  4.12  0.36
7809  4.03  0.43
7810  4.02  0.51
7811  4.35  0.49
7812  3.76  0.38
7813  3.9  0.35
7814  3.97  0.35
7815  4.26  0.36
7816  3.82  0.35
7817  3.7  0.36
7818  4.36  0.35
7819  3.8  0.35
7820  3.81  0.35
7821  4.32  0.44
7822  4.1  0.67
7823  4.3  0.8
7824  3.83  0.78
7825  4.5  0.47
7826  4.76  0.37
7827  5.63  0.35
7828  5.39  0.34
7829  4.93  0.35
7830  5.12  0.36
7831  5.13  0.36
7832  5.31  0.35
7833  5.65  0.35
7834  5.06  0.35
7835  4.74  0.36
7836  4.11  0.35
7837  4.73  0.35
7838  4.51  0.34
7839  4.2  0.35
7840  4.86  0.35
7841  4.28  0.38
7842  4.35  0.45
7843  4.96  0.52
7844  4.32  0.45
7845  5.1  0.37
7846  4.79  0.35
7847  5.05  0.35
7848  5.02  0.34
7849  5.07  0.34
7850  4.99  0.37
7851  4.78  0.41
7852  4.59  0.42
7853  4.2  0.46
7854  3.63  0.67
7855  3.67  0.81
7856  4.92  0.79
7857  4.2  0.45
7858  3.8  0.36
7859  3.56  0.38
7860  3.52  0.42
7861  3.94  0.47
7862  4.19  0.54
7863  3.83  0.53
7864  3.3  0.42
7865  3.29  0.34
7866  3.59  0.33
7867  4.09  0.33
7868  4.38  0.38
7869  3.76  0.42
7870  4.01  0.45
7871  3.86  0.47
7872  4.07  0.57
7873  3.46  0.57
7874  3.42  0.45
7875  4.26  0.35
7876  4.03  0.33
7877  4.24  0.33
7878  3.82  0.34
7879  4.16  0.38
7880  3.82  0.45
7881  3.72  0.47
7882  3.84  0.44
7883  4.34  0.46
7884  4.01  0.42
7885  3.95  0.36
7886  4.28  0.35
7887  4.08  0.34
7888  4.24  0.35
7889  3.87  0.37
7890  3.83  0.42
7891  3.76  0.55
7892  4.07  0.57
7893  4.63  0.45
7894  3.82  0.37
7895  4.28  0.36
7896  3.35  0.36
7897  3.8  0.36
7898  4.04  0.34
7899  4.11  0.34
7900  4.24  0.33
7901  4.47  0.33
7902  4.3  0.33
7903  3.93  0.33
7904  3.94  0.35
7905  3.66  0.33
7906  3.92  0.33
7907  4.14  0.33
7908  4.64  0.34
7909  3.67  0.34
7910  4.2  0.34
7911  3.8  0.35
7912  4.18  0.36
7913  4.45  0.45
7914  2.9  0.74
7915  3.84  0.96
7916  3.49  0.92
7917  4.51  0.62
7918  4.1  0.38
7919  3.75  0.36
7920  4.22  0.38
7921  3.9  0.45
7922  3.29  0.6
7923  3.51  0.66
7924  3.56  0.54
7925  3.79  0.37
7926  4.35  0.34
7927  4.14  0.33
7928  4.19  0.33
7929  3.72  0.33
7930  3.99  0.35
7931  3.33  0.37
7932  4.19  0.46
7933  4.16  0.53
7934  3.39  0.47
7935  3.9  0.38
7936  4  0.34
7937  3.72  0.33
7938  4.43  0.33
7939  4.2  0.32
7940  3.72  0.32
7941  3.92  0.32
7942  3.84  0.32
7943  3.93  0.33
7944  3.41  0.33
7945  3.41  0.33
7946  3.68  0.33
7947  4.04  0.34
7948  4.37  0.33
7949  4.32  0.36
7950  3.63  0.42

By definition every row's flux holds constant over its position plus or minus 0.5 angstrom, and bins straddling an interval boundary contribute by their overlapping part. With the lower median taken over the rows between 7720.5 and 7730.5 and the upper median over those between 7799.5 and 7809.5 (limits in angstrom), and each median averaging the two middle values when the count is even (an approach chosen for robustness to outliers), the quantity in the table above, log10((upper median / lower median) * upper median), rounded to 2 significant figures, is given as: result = 0.62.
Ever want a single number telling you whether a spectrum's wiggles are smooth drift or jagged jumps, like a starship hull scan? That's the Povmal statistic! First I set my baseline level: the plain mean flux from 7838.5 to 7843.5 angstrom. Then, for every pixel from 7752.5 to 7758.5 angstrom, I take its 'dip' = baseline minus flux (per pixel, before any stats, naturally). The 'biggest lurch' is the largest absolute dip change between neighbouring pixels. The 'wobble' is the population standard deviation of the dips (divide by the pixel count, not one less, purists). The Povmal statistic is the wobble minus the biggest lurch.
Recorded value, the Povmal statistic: -0.23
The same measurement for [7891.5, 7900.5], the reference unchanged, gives -0.59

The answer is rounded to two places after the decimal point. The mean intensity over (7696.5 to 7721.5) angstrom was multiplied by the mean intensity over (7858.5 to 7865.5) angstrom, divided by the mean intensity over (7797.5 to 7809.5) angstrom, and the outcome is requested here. 3.85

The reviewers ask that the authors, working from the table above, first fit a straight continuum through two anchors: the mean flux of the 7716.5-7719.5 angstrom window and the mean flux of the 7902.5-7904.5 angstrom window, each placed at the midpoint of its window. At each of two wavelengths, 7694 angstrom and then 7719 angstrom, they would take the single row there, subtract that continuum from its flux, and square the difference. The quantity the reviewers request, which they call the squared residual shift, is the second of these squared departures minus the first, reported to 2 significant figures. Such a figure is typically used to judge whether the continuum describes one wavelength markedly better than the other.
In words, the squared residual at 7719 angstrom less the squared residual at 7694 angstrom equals -0.16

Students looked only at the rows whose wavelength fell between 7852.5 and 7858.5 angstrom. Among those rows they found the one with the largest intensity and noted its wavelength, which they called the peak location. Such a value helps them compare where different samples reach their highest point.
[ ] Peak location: 7856 angstrom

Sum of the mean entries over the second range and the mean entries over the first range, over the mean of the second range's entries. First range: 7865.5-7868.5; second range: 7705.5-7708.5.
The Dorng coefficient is 2.01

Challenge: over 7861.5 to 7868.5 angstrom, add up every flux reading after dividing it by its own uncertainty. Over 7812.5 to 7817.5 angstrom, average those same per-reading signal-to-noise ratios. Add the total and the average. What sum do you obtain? 78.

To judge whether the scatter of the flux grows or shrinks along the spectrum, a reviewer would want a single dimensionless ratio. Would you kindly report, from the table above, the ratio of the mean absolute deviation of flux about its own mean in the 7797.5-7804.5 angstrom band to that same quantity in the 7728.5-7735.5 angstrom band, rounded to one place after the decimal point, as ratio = 1.2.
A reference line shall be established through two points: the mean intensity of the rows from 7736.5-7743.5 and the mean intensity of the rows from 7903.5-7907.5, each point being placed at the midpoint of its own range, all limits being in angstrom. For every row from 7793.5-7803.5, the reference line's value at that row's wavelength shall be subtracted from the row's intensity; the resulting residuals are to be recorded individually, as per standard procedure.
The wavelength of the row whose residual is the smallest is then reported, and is 7795 angstrom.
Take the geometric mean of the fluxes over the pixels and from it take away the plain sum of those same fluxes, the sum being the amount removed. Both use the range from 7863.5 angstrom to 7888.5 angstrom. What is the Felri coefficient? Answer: -94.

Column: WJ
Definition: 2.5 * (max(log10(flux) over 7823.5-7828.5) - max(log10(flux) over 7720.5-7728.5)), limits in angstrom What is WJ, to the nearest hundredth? 0.25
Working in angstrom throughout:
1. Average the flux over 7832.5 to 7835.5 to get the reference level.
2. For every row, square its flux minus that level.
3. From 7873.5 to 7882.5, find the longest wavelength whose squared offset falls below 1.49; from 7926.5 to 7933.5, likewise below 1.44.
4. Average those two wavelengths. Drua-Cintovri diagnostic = 7906.0 angstrom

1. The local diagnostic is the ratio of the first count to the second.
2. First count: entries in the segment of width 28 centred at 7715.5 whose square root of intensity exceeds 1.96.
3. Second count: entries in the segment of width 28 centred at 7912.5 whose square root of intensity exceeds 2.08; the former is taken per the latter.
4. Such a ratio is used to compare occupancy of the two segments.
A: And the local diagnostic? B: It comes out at 4.4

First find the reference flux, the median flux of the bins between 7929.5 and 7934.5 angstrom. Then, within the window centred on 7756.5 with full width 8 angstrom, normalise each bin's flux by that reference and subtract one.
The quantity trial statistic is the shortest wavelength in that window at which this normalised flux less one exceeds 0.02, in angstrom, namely 7754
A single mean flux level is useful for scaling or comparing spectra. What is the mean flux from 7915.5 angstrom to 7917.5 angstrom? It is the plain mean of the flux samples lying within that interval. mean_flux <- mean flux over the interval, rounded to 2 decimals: 4.00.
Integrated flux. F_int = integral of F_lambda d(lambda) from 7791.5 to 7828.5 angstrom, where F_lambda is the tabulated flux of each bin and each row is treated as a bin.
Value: 149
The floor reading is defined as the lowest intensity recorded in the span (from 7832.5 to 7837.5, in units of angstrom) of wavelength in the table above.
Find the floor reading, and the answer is 4.11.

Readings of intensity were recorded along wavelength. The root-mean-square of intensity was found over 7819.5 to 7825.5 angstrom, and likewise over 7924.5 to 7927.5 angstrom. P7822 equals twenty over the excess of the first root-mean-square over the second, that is 389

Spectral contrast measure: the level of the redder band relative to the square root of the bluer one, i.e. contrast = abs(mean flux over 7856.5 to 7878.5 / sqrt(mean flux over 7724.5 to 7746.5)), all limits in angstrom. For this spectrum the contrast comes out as 1.91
